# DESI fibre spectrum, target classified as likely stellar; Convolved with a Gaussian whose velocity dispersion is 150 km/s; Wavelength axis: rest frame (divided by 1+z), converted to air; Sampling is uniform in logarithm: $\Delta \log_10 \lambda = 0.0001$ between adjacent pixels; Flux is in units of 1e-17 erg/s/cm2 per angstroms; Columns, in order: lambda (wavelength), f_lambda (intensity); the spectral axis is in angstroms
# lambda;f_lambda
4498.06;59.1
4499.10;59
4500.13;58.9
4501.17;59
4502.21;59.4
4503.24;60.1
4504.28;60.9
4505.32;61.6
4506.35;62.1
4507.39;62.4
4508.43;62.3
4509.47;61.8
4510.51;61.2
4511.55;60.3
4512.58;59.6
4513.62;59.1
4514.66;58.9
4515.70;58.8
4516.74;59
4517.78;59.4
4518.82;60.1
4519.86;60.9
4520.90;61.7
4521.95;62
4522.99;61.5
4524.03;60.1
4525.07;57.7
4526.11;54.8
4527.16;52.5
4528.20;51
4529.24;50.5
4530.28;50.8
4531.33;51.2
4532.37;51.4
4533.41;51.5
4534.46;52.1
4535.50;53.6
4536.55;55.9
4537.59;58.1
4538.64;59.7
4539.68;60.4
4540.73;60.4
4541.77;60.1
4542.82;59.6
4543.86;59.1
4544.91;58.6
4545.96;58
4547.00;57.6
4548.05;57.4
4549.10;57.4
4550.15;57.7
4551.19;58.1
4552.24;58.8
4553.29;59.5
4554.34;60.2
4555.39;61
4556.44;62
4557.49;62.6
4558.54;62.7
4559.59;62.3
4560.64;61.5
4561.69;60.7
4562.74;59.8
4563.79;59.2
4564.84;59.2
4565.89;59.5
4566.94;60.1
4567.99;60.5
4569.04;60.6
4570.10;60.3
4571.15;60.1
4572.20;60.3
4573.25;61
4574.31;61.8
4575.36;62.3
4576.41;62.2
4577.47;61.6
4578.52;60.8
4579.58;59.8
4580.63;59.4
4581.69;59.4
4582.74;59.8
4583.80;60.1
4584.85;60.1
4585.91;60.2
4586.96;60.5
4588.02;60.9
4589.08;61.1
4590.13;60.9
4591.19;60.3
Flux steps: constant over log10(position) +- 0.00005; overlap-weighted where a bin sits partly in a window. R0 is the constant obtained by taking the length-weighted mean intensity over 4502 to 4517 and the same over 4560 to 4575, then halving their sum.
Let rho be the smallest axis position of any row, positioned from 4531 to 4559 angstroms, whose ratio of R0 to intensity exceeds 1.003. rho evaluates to 4531.33 angstroms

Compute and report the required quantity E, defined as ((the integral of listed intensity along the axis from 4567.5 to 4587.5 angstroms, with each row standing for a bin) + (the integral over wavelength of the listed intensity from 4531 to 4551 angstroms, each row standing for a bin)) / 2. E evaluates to 1175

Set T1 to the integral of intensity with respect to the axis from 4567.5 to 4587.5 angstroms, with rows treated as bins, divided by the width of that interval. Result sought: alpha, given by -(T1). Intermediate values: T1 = 60.6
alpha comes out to -60.6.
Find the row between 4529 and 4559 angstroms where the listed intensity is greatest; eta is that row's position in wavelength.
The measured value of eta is 4558.54 angstroms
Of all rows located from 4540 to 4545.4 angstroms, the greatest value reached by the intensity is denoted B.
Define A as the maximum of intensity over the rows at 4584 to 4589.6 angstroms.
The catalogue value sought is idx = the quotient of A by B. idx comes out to 1.01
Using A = 61.1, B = 60.4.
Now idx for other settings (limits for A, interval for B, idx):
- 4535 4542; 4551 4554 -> 1.02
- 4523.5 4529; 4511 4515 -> 1.00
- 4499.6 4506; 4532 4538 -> 1.06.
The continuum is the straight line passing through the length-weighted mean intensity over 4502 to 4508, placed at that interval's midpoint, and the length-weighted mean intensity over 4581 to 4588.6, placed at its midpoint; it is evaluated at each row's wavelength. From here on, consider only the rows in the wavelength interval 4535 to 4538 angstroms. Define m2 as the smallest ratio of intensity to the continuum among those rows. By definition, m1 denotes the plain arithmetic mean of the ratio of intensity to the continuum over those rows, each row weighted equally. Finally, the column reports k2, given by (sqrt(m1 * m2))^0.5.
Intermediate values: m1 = 0.92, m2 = 0.88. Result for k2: 0.95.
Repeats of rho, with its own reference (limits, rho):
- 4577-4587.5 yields 4579.58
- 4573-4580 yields 4579.58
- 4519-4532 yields 4524.03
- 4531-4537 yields 4531.33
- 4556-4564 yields 4562.74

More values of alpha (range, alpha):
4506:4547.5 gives -57.9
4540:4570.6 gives -59.8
